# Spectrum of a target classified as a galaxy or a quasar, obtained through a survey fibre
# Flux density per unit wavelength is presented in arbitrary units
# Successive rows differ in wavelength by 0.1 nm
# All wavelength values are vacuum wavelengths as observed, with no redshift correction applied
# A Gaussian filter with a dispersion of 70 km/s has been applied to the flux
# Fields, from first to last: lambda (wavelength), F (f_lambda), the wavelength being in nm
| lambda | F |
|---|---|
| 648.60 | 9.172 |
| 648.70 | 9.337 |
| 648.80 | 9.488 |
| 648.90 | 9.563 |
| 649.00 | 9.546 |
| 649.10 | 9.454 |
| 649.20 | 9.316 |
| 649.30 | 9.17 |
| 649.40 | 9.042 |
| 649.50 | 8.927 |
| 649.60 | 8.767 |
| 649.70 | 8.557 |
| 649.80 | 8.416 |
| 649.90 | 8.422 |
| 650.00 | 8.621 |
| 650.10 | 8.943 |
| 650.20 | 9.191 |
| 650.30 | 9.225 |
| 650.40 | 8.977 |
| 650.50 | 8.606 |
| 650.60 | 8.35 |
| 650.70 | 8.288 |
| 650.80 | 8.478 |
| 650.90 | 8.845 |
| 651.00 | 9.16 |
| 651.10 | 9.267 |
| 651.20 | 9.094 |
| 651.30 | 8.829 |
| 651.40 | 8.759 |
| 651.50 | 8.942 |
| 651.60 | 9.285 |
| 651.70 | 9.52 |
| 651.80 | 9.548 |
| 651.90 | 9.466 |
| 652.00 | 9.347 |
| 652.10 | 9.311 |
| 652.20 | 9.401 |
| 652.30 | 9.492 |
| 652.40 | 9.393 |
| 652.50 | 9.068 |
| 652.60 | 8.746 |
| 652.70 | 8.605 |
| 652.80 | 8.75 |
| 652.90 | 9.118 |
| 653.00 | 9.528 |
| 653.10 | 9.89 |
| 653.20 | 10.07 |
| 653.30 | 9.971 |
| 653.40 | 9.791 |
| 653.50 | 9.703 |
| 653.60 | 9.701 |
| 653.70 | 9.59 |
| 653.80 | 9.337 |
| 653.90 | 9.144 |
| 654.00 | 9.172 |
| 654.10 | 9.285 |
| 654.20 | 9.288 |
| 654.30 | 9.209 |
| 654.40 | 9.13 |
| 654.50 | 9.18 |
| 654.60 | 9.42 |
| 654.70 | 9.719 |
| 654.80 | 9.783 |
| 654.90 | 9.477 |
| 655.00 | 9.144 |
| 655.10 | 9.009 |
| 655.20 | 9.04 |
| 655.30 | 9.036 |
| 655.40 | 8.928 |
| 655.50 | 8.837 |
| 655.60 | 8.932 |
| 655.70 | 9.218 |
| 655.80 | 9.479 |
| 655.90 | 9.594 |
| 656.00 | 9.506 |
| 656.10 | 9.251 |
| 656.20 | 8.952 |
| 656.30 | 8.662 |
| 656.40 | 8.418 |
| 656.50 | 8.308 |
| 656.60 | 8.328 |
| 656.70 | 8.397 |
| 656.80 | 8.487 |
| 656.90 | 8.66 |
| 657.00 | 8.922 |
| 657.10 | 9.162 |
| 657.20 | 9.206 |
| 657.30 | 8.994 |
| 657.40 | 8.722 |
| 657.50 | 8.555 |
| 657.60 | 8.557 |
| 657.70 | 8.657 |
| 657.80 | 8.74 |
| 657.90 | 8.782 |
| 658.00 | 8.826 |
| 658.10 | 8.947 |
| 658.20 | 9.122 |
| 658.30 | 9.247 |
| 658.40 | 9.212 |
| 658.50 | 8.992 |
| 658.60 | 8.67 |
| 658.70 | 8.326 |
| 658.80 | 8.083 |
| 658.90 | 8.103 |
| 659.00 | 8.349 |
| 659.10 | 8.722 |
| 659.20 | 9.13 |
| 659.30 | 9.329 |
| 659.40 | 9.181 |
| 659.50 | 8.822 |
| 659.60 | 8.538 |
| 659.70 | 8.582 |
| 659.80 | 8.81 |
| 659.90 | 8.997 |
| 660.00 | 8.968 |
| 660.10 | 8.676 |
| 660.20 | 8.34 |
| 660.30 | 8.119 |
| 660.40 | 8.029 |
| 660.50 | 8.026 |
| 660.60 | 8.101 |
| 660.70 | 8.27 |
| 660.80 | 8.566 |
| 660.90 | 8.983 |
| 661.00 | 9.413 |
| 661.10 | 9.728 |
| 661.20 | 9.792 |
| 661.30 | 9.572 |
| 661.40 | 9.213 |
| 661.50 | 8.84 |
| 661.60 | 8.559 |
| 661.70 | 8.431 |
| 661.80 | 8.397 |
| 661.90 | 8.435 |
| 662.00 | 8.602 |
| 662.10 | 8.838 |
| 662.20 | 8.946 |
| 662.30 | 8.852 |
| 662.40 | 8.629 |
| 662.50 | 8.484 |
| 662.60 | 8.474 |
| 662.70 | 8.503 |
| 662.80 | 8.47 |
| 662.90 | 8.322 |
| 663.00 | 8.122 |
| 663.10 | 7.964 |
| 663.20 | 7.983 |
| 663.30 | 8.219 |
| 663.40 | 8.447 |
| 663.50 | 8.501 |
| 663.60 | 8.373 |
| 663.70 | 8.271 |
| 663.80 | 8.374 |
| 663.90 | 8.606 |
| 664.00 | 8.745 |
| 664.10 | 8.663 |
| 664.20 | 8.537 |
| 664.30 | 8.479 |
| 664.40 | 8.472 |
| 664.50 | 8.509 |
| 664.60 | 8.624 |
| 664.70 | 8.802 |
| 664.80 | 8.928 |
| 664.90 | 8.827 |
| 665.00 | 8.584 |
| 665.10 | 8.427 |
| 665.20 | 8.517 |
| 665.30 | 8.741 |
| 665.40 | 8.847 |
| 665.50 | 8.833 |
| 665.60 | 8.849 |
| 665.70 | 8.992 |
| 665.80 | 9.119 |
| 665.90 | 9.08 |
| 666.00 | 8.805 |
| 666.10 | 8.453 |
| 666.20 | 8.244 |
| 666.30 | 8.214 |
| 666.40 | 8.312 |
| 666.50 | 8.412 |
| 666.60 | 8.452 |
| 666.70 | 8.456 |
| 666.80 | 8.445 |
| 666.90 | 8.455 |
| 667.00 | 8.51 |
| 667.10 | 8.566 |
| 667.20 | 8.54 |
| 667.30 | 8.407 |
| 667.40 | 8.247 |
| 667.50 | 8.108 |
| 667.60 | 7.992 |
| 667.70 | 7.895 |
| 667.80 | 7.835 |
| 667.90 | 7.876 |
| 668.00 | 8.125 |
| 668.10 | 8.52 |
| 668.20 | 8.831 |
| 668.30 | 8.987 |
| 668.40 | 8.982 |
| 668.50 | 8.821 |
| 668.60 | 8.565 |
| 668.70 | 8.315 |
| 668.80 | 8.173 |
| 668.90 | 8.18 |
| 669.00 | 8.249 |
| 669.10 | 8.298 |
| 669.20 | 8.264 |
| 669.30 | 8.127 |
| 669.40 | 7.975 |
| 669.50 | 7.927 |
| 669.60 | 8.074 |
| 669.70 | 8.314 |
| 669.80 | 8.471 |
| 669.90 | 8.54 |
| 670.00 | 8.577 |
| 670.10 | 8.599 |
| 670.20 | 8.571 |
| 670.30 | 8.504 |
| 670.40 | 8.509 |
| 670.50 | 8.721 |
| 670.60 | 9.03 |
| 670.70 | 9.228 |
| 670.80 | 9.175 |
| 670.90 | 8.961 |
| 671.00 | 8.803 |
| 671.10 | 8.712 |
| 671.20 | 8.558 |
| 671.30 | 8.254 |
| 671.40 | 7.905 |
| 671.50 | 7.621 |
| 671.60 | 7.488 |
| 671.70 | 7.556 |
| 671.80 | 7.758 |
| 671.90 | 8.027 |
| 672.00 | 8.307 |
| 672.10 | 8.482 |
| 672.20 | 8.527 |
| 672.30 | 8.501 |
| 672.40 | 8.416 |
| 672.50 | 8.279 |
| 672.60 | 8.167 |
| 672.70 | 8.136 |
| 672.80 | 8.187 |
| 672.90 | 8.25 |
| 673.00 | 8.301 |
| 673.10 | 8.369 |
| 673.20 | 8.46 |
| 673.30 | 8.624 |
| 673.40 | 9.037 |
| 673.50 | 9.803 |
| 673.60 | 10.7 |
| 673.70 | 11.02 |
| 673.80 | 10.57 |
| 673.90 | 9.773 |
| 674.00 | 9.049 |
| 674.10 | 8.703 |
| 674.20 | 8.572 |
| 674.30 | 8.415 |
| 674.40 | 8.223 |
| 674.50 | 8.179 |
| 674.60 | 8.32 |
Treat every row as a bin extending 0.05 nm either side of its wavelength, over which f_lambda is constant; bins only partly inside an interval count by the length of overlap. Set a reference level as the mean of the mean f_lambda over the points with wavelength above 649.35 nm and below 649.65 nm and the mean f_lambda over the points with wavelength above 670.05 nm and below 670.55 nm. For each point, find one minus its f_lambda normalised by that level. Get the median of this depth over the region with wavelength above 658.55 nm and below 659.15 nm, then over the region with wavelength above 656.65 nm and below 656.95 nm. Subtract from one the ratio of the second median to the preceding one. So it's 0.4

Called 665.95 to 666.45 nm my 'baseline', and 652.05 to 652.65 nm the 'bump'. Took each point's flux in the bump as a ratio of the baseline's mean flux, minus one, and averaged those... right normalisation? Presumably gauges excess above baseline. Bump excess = 0.10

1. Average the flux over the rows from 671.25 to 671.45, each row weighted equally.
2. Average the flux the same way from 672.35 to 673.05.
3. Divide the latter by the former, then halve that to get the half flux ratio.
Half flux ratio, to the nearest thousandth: 0.510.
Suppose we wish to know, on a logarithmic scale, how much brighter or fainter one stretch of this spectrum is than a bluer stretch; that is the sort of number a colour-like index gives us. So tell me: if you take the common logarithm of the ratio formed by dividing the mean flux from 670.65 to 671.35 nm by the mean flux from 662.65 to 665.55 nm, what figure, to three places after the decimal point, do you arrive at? 0.015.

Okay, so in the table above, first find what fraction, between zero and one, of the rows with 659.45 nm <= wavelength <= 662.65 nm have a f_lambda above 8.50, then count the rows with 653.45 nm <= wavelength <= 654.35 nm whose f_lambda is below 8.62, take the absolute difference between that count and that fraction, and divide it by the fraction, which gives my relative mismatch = 1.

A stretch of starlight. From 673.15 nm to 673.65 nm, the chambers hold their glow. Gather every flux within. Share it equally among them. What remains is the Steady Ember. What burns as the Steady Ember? 9.32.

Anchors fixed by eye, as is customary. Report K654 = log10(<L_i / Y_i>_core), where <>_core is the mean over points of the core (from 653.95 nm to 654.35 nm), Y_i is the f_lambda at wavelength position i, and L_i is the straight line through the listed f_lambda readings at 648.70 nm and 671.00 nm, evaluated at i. 0.00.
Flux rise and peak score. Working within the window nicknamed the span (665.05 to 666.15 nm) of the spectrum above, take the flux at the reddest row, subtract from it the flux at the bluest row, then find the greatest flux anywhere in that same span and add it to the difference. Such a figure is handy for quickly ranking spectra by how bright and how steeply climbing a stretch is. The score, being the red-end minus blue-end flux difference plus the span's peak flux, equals 9.1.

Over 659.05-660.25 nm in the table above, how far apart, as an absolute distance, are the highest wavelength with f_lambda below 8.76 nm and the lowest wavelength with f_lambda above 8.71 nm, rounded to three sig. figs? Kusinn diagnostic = 1.10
